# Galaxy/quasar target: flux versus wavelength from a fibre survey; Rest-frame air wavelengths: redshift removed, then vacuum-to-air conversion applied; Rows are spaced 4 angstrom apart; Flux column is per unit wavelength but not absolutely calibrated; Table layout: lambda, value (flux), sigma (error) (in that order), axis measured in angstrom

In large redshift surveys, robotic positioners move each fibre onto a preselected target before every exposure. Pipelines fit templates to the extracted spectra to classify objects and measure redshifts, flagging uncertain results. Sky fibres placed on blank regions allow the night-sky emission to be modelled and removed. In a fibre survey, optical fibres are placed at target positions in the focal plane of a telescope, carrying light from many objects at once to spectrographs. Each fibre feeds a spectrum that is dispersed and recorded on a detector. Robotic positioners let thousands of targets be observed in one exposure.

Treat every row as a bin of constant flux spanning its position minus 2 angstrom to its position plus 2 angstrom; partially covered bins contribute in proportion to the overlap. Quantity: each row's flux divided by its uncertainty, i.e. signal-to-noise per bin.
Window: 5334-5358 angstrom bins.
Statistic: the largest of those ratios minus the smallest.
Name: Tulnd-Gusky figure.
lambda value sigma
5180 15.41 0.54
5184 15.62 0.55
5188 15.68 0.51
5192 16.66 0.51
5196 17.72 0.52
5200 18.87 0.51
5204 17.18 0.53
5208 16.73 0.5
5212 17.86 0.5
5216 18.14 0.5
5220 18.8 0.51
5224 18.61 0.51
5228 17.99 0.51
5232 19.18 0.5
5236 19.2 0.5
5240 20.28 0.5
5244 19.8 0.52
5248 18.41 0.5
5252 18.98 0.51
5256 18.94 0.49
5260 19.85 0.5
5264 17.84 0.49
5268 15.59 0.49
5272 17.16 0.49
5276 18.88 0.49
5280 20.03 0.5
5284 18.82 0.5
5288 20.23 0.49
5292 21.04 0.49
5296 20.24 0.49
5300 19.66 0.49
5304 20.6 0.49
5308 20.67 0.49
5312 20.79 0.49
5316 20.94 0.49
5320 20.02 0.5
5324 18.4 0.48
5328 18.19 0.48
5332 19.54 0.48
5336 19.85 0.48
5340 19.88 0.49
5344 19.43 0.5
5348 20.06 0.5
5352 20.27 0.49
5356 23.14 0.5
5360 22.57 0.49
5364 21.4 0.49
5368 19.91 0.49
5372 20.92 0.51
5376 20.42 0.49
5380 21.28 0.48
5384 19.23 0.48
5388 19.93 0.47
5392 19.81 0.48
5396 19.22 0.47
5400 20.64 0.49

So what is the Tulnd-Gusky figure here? 7.4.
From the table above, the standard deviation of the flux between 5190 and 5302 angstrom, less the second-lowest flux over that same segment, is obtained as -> -15.4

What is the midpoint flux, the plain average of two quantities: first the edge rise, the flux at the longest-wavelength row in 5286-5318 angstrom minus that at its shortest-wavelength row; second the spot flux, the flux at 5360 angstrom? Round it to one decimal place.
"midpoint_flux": 11.6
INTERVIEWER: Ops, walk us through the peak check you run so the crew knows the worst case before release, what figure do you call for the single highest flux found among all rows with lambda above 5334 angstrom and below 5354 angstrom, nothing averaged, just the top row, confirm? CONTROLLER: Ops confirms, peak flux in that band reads 20.27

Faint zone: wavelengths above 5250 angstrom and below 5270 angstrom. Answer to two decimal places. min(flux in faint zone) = 15.59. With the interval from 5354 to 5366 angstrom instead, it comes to 21.40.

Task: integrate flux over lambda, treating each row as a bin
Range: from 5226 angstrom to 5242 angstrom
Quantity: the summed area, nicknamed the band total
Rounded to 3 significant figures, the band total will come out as 307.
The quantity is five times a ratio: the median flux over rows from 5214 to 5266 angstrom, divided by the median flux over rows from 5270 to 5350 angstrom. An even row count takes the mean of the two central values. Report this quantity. 4.75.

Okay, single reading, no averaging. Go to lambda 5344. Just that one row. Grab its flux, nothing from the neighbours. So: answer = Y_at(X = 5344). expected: 19.43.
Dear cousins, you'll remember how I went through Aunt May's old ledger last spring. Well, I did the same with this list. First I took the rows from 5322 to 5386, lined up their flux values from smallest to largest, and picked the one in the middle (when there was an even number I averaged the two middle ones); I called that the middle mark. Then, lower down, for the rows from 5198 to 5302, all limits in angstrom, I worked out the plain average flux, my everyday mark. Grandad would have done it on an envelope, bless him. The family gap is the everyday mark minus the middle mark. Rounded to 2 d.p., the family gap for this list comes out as -1.20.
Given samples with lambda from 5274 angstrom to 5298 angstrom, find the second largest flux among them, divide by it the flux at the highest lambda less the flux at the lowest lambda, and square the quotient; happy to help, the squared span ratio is 0.005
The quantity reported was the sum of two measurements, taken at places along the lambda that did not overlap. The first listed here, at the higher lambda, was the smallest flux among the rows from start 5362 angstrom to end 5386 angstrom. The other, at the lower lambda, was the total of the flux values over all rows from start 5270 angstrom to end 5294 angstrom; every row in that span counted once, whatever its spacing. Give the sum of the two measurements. 135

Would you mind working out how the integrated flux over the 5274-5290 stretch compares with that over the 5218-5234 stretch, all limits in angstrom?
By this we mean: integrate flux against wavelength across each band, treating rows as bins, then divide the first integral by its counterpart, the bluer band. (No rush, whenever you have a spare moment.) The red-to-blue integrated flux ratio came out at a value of 1.05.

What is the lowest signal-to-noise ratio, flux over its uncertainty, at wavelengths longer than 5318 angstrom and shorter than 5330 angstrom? 37.9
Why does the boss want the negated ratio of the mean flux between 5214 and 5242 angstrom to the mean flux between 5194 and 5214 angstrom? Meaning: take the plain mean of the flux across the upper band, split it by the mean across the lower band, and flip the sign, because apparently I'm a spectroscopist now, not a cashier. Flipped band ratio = -1.07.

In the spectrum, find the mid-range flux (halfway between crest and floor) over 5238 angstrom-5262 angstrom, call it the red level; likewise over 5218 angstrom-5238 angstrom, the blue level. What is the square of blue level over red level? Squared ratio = 0.92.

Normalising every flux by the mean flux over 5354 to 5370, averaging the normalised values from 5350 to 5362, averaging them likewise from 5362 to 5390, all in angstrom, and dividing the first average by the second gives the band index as 1.08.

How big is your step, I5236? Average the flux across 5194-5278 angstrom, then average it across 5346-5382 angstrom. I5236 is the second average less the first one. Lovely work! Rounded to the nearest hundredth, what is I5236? 2.73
